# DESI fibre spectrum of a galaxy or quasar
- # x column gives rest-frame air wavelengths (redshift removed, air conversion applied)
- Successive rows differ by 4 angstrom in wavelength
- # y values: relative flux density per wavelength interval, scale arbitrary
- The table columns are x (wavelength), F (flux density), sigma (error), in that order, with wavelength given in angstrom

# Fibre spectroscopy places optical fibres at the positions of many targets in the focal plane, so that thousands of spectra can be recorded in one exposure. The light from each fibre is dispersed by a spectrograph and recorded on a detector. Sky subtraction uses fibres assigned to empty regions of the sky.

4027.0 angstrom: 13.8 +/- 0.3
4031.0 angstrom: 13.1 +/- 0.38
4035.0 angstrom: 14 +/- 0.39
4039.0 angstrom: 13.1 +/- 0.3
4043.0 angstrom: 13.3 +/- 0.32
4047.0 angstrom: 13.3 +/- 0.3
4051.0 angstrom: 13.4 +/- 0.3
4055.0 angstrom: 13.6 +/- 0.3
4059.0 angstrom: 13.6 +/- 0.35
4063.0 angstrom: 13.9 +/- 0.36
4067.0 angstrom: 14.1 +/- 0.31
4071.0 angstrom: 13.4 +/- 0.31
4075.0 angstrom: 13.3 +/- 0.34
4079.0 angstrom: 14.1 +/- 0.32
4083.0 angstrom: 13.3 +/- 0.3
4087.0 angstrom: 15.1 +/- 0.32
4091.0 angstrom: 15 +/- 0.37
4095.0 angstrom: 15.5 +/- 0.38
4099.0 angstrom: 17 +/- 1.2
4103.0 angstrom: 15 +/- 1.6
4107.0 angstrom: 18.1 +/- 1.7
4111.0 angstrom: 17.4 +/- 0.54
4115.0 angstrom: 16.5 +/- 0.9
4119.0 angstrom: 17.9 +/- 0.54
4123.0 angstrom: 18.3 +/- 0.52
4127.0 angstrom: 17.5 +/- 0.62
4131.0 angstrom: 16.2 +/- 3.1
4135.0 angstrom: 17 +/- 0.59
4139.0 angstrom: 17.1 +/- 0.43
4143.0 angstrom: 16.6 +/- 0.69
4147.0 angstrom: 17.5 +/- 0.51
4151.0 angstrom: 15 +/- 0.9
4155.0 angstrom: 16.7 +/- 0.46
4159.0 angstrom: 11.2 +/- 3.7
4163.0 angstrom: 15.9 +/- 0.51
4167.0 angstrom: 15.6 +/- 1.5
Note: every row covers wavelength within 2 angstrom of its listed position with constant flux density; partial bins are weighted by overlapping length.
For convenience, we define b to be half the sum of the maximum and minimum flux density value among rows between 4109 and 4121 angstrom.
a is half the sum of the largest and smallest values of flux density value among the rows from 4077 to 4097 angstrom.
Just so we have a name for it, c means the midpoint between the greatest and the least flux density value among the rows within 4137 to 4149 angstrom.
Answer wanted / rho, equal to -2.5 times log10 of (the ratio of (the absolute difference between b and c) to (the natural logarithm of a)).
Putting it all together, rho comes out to 3.12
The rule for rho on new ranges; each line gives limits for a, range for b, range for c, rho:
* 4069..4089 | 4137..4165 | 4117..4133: -0.10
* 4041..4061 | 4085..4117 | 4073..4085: -0.10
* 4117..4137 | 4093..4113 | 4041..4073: 0.00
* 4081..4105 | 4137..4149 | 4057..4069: -0.18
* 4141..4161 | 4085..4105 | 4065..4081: 0.16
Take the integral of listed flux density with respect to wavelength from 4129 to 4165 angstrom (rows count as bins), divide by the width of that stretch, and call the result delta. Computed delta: 15.9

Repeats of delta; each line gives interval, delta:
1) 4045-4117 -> 14.8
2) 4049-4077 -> 13.6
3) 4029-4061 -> 13.4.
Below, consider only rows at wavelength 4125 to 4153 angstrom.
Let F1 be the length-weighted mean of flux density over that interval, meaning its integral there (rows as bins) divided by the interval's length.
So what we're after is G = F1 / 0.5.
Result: 33.4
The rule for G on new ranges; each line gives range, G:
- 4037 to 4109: 28.7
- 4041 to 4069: 27.2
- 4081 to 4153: 32.9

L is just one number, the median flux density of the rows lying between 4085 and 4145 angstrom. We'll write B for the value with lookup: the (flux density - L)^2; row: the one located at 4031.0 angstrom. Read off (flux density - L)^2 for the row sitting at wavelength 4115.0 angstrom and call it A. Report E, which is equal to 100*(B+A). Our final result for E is 1546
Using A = 0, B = 15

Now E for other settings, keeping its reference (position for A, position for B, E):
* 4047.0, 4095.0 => 1594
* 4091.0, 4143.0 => 416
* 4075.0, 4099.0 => 1369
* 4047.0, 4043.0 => 2738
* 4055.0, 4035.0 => 2056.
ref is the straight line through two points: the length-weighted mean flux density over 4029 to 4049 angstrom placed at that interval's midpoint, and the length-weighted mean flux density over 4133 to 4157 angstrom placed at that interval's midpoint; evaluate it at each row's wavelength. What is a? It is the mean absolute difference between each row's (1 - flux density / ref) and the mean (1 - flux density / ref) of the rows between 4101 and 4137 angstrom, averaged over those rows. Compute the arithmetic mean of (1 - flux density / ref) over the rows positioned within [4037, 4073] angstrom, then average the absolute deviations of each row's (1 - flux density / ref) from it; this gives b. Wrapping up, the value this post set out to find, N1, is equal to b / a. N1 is 0.2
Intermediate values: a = 0.06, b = 0.01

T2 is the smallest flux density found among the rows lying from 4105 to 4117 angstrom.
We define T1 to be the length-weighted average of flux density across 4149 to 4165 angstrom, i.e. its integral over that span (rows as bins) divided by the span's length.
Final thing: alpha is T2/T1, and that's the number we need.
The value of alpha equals 1.1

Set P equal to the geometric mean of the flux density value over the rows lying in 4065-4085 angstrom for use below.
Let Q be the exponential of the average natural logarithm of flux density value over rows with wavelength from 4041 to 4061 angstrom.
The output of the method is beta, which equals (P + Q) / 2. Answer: 13.5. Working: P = 13.6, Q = 13.4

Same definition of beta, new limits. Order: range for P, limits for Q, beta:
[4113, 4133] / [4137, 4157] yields 16.9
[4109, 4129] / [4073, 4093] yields 15.8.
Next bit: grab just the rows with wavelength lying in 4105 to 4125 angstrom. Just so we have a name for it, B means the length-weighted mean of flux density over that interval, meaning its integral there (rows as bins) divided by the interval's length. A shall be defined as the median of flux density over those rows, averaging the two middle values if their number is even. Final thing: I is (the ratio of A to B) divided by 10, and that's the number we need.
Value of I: 0.101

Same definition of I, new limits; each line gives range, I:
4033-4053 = 0.099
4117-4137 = 0.101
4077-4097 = 0.103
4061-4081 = 0.101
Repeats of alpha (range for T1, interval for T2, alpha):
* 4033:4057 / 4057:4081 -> 1.0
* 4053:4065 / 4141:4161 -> 0.8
